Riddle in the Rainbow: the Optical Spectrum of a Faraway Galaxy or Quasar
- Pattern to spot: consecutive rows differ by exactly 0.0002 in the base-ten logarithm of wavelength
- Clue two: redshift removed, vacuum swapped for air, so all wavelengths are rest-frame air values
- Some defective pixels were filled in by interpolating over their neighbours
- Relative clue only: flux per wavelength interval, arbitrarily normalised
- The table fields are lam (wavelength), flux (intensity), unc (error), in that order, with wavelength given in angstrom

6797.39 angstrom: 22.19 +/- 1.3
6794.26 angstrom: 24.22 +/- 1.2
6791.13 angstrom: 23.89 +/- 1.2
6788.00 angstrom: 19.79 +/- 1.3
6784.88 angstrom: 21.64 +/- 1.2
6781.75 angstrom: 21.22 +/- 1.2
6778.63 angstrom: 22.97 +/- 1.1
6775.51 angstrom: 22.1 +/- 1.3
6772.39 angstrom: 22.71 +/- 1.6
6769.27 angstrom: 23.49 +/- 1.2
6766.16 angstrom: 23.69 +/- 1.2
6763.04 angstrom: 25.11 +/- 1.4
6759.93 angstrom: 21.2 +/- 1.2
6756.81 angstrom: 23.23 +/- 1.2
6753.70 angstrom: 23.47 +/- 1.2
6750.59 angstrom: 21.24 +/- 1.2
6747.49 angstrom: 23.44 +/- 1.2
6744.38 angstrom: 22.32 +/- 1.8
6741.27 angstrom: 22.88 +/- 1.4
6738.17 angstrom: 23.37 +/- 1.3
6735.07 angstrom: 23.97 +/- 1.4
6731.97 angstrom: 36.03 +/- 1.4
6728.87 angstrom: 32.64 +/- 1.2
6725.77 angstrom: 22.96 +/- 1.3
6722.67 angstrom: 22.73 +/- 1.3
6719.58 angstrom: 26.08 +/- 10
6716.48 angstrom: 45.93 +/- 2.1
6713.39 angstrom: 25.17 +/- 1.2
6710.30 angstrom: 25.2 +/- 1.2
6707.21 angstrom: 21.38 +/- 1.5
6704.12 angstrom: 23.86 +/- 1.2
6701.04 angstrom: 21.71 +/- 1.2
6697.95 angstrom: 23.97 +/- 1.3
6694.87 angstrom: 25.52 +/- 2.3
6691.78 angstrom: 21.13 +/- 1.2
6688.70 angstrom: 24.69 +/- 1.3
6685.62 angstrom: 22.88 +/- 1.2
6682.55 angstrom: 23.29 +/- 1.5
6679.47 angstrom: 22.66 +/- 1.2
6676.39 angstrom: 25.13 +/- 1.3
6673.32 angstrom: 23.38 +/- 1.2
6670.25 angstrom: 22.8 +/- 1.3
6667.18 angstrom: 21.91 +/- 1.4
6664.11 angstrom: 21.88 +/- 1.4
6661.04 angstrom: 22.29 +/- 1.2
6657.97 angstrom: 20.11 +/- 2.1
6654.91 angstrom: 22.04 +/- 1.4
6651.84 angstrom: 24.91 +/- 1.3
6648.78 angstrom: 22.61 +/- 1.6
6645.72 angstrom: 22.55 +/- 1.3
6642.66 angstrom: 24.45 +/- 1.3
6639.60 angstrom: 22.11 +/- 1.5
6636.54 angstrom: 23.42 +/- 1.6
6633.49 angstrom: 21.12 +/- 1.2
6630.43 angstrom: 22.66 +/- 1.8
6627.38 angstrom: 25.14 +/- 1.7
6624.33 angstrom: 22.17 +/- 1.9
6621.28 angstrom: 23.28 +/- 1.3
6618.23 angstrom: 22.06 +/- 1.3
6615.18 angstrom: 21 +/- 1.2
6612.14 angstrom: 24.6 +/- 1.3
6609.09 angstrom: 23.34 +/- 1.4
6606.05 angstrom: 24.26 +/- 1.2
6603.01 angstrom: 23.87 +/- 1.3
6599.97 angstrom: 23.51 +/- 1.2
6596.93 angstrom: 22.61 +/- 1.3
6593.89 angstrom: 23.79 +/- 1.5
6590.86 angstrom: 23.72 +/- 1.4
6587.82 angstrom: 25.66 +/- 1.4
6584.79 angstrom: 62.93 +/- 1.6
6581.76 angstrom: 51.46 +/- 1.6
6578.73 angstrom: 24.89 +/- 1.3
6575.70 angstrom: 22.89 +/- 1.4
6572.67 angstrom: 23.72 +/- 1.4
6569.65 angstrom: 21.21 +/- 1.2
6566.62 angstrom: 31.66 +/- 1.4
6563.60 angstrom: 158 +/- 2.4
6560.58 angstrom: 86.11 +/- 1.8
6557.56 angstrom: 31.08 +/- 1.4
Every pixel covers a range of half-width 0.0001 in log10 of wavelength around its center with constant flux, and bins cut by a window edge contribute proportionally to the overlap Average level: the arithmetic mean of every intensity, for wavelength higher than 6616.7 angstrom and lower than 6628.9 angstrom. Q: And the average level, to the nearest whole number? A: 23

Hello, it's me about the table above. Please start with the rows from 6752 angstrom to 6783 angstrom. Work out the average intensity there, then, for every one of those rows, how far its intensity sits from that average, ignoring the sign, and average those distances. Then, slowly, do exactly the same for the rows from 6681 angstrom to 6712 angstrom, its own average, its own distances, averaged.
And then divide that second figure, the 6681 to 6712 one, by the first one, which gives 1.45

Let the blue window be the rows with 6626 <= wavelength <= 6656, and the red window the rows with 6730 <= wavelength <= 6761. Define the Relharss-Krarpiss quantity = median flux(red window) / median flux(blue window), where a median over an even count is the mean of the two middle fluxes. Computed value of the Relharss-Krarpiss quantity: 1.03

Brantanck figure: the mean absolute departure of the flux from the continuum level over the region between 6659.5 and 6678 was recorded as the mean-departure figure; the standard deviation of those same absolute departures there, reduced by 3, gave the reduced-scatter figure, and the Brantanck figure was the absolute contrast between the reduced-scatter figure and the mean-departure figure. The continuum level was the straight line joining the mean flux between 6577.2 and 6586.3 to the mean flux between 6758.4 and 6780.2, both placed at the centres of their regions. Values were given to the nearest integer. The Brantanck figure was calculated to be 14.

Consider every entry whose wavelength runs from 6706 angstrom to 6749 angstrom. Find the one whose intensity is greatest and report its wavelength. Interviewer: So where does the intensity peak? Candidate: 6716.48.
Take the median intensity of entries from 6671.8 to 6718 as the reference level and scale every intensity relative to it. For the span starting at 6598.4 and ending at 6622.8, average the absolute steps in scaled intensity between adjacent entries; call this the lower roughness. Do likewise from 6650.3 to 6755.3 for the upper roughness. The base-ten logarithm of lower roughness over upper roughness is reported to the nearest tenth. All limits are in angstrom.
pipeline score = -0.4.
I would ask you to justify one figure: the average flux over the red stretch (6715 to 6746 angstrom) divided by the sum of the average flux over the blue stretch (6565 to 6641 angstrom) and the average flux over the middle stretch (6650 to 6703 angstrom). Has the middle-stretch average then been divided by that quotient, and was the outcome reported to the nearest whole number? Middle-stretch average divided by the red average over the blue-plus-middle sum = 41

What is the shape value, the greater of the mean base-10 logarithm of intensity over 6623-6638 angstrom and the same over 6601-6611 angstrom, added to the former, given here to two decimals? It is 2.74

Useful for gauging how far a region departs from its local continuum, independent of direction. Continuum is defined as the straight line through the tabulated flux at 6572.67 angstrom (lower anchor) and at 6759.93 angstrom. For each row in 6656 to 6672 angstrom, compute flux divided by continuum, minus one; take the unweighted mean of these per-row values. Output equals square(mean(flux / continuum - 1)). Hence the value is 0.0009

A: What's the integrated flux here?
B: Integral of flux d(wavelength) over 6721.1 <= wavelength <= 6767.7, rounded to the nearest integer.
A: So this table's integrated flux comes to 1144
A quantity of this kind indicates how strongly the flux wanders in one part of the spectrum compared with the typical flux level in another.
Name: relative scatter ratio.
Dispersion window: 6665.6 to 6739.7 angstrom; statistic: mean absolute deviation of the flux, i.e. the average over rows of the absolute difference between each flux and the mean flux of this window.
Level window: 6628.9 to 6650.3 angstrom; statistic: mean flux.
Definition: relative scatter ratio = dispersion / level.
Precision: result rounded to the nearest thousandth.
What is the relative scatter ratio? 0.145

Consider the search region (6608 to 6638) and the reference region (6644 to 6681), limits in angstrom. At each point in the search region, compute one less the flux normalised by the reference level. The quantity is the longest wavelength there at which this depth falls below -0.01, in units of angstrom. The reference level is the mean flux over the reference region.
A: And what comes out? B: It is 6636.54 angstrom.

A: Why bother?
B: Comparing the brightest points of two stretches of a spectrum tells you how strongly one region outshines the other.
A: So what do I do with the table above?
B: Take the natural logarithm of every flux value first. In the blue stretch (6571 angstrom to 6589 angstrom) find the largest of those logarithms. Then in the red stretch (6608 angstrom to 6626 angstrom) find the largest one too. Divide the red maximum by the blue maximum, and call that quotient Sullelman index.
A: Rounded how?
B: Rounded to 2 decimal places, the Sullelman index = 0.77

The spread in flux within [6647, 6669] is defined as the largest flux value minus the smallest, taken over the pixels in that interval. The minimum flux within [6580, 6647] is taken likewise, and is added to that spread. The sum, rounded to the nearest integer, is 26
